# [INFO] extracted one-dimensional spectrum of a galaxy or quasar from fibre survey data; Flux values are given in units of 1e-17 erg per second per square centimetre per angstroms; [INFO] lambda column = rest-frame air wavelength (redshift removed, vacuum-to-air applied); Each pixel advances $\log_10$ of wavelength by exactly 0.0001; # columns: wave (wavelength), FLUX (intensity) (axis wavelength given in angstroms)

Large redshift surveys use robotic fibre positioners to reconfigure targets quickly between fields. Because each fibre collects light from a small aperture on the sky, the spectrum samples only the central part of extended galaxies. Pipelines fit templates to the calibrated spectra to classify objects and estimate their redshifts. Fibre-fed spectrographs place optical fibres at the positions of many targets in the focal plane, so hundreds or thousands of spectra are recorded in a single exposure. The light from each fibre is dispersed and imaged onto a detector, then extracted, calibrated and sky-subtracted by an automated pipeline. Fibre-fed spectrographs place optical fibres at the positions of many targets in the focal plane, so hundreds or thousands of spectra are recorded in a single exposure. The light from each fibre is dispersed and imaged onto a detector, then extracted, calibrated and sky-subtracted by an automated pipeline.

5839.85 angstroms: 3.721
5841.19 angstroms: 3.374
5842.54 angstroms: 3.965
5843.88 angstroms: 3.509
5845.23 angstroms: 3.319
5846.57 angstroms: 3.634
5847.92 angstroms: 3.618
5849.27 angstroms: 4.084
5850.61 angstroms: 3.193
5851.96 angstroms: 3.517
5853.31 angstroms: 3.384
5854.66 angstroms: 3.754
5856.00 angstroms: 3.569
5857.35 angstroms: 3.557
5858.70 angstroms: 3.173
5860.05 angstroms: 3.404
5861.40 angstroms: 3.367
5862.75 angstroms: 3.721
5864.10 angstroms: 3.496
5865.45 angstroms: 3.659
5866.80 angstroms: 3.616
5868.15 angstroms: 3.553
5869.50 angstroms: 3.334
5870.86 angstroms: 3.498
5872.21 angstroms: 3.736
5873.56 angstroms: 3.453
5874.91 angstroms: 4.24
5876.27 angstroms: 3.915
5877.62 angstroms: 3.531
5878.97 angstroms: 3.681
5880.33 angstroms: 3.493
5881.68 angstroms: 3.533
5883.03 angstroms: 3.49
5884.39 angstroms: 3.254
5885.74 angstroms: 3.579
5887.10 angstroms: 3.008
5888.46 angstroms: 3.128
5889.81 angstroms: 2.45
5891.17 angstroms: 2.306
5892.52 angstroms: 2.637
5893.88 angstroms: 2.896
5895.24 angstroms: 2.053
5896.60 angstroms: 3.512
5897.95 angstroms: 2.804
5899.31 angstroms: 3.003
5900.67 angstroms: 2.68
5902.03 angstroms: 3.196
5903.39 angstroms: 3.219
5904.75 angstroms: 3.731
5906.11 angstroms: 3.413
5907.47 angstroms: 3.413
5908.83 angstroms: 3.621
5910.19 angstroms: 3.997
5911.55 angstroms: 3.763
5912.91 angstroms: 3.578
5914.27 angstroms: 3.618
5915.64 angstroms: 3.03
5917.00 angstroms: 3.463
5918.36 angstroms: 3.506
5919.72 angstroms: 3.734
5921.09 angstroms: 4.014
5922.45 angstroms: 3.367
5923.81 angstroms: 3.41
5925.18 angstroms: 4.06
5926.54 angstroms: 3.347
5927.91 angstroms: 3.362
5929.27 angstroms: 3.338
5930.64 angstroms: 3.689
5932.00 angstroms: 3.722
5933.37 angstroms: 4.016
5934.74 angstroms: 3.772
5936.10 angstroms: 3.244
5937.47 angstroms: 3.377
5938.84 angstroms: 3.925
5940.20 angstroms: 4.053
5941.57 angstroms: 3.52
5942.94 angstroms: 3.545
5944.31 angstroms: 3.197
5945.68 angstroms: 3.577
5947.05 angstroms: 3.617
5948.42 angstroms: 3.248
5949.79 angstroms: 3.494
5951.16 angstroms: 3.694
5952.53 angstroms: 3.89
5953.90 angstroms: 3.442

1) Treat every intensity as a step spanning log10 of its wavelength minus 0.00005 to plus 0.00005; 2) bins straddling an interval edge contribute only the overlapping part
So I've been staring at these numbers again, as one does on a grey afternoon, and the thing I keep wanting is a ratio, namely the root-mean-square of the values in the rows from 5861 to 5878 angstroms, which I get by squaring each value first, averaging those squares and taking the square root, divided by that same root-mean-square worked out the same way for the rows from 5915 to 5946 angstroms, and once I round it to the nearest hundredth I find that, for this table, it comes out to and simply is 1.01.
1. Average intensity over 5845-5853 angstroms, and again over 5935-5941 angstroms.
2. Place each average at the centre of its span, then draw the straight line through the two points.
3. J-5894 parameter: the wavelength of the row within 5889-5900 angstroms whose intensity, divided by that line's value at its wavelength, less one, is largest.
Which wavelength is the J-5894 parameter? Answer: 5896.60 angstroms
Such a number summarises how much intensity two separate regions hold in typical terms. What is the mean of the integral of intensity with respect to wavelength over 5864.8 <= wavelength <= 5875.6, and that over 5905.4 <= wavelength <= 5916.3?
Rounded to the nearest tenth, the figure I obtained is 39.0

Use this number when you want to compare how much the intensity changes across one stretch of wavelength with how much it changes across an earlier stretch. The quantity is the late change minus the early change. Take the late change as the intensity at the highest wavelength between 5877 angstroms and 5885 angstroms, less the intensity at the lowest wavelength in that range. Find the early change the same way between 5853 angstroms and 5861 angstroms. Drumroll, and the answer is -0.3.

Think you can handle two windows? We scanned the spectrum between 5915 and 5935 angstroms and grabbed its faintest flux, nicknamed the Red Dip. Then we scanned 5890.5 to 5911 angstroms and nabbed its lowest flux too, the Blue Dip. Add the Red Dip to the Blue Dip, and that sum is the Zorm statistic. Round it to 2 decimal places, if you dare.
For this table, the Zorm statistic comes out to 5.08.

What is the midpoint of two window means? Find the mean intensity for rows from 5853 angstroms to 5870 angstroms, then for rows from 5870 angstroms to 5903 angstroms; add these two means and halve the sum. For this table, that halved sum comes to 3.36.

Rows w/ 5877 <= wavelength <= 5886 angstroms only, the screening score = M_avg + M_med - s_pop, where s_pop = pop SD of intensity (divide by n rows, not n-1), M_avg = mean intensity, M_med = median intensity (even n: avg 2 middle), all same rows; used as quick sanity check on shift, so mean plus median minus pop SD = 6.92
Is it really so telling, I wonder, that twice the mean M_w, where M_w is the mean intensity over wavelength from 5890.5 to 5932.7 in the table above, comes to 6.68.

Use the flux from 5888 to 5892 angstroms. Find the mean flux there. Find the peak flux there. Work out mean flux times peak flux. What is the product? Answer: 8.2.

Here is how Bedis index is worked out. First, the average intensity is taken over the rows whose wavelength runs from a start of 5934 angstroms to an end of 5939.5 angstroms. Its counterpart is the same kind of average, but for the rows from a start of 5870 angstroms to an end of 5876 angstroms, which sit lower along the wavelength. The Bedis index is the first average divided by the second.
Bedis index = 0.96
